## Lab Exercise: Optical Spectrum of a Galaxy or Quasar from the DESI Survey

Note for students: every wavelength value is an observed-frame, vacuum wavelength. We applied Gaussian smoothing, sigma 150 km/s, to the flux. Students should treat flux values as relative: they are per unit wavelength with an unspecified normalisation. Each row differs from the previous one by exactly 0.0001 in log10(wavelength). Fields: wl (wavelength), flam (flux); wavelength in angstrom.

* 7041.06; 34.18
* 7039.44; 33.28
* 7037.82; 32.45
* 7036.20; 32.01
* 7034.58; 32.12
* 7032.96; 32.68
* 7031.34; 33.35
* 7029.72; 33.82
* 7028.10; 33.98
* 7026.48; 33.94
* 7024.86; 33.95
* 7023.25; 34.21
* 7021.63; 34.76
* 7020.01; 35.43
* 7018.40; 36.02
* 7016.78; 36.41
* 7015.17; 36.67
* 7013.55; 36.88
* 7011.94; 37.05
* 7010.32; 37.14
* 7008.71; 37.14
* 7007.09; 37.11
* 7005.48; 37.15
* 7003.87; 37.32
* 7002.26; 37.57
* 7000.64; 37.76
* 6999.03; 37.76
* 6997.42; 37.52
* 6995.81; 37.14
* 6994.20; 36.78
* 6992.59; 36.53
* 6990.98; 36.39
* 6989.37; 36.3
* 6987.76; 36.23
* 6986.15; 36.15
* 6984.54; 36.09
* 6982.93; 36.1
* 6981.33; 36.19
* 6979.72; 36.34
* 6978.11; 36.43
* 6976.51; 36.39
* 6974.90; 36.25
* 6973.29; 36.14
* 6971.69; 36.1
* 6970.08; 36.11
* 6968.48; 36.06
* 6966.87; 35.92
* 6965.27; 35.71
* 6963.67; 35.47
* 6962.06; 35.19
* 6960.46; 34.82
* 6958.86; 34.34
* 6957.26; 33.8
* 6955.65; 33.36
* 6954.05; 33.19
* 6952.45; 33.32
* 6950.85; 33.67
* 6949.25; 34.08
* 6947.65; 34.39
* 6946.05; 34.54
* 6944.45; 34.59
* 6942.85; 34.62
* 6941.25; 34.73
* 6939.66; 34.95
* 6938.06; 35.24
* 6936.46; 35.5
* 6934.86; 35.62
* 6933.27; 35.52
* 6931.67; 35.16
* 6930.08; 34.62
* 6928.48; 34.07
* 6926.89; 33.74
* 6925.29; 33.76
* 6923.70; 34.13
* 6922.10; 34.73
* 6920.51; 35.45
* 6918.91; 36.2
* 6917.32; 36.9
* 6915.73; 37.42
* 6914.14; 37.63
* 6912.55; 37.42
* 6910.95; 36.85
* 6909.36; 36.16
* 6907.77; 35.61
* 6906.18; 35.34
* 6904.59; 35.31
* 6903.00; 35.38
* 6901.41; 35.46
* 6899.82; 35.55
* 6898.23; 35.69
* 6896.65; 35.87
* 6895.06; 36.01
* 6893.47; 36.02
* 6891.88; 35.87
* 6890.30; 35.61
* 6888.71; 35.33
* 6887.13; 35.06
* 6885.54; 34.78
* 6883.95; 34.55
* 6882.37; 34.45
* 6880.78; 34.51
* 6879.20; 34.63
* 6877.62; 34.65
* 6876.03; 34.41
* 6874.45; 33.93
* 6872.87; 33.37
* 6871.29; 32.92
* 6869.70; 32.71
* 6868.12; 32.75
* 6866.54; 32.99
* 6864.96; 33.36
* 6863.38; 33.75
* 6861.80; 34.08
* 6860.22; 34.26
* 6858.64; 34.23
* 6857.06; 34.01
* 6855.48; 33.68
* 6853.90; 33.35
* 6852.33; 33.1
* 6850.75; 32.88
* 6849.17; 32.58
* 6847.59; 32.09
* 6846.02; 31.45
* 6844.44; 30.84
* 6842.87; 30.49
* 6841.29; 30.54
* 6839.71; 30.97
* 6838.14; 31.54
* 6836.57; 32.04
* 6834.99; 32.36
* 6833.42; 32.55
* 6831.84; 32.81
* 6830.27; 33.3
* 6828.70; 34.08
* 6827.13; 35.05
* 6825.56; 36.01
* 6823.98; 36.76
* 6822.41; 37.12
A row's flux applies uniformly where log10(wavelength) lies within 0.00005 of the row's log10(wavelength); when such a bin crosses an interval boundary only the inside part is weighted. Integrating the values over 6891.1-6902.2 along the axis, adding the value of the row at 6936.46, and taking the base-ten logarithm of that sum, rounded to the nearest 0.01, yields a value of 2.64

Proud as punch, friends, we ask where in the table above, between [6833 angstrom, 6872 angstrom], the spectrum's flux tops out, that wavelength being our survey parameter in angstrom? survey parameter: 6860.22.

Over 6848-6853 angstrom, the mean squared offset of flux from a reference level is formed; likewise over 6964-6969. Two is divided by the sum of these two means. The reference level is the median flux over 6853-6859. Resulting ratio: 0.38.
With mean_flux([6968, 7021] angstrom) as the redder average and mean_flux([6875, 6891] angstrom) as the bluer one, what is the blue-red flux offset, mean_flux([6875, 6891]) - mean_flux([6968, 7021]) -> -2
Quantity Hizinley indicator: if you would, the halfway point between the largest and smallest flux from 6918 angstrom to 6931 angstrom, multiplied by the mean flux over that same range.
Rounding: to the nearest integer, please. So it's 1210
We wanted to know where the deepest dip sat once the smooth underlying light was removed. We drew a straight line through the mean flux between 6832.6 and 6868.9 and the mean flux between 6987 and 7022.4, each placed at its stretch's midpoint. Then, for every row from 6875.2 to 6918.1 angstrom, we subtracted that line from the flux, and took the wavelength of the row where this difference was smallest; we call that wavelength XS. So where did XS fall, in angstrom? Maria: 6882.37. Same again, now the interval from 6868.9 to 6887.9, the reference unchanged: 6869.70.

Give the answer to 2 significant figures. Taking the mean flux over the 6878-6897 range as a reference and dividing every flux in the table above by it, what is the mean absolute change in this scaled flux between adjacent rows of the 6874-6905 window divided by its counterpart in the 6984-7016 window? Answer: 1.1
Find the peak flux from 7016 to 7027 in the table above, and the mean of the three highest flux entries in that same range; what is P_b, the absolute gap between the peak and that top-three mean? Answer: 0.46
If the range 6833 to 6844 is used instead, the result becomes 0.23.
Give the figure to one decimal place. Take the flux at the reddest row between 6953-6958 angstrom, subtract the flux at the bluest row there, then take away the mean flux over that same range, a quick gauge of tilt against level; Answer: -32.8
